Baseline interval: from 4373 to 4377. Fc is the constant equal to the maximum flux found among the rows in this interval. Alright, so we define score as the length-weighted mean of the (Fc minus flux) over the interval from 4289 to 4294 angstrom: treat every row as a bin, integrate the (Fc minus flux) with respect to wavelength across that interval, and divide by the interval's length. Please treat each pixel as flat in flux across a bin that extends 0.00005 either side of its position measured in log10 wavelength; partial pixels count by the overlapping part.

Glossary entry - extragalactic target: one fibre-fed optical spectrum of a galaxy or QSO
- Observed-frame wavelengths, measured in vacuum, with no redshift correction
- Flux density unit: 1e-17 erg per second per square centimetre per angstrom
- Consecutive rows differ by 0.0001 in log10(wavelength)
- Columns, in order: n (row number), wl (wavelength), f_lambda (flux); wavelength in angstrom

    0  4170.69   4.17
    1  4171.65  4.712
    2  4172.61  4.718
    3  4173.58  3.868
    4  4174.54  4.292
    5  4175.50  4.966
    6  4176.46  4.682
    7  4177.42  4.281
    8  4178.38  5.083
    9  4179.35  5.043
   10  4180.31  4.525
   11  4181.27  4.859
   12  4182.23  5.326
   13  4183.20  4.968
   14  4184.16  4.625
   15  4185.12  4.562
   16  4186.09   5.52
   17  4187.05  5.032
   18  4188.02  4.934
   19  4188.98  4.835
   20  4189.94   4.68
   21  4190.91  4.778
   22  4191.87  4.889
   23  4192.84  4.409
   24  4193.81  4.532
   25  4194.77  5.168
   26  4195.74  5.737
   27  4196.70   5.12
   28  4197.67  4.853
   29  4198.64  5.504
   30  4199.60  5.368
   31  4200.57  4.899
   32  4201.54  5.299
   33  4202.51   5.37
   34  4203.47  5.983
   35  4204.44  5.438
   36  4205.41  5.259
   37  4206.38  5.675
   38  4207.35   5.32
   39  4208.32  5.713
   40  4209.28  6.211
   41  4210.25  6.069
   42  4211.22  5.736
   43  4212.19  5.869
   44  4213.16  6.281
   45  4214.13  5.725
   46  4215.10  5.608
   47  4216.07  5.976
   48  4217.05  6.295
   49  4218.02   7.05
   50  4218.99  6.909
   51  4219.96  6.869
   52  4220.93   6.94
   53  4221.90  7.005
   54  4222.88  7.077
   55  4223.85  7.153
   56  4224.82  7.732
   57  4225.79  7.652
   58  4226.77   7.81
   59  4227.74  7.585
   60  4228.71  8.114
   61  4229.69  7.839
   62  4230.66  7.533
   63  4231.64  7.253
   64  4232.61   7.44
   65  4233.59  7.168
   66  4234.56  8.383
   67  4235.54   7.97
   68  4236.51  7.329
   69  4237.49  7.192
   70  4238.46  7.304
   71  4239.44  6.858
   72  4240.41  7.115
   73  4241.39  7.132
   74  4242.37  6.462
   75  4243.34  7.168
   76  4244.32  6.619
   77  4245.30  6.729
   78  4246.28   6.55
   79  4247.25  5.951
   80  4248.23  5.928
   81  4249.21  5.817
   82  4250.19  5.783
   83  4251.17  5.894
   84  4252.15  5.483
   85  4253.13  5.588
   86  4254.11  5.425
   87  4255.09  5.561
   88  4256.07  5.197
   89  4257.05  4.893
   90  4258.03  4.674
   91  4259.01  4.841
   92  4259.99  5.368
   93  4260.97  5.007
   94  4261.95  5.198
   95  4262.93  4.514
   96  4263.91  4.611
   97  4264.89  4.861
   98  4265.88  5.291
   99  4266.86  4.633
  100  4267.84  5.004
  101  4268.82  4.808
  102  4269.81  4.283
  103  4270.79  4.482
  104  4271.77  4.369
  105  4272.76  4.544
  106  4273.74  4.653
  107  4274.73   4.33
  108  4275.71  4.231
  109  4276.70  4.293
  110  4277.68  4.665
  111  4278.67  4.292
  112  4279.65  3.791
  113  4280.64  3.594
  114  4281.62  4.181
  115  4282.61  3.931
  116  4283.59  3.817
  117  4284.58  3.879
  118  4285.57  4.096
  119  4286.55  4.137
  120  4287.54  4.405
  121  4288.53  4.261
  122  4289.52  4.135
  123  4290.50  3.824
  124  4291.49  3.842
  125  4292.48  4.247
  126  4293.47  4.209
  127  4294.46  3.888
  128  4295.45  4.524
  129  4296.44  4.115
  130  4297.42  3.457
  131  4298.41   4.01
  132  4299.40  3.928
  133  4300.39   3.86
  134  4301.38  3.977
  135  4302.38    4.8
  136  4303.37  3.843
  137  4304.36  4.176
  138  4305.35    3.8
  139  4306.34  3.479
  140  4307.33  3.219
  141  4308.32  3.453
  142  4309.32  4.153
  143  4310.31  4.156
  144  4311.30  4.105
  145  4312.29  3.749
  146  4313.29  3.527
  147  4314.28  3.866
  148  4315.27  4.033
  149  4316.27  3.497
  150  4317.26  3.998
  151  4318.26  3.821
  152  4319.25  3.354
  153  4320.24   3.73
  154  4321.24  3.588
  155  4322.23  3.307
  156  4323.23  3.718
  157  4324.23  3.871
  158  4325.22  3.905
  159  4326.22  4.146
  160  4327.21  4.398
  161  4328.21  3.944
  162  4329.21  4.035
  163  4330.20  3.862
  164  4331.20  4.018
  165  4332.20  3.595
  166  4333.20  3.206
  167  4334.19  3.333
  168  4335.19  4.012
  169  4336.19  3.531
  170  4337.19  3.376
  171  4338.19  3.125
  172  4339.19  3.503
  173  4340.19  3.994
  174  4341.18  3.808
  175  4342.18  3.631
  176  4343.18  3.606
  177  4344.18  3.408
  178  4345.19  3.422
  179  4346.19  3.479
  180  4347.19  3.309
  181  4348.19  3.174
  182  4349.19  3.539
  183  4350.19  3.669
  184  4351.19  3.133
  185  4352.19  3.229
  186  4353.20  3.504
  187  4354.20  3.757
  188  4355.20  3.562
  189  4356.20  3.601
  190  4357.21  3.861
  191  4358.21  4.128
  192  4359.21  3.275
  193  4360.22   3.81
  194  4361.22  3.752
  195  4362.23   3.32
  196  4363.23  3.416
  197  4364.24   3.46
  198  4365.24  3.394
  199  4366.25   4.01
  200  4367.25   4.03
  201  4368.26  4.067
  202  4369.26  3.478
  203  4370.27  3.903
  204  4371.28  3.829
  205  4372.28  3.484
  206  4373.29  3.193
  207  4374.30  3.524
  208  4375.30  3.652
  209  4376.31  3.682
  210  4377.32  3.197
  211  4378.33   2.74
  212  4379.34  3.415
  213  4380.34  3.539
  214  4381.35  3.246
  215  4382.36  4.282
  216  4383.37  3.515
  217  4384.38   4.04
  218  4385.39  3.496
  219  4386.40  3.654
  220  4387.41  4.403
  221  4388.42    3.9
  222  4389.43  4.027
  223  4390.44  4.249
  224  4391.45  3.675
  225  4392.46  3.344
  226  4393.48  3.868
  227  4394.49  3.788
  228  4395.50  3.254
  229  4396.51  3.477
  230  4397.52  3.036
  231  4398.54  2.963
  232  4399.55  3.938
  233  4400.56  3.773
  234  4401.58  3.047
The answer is -0.4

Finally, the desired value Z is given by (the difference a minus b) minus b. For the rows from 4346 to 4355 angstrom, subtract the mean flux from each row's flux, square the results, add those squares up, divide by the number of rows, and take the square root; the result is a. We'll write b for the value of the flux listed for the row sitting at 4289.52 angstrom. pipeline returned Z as -8.1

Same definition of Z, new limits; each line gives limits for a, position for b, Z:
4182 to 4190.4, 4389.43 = -7.8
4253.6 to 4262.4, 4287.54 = -8.5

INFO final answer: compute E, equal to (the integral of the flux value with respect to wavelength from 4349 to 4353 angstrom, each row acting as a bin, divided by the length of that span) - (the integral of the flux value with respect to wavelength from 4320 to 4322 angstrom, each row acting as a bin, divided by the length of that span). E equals -0.2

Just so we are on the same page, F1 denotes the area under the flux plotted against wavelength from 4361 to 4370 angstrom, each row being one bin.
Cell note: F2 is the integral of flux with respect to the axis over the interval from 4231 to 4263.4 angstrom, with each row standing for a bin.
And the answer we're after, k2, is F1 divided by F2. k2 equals 0.2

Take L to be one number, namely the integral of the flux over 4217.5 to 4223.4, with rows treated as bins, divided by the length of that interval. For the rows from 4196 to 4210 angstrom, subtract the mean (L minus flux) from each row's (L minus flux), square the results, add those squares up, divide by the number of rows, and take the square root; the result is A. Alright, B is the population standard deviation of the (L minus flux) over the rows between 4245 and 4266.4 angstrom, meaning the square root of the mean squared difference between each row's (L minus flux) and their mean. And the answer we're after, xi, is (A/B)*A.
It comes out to 0.23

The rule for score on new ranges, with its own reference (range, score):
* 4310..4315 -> -0.2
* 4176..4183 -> -1.2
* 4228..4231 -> -4.1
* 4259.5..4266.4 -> -1.3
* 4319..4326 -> 0.0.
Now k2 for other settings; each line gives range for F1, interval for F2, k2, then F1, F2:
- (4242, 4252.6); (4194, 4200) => 2.1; 66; 32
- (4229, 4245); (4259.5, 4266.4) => 3.4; 117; 34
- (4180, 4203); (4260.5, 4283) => 1.1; 115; 101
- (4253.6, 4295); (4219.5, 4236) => 1.5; 186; 124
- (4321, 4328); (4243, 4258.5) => 0.3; 27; 90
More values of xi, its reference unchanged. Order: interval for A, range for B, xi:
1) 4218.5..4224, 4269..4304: 0.03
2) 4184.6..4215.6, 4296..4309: 0.63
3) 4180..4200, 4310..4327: 0.50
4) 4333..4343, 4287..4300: 0.32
